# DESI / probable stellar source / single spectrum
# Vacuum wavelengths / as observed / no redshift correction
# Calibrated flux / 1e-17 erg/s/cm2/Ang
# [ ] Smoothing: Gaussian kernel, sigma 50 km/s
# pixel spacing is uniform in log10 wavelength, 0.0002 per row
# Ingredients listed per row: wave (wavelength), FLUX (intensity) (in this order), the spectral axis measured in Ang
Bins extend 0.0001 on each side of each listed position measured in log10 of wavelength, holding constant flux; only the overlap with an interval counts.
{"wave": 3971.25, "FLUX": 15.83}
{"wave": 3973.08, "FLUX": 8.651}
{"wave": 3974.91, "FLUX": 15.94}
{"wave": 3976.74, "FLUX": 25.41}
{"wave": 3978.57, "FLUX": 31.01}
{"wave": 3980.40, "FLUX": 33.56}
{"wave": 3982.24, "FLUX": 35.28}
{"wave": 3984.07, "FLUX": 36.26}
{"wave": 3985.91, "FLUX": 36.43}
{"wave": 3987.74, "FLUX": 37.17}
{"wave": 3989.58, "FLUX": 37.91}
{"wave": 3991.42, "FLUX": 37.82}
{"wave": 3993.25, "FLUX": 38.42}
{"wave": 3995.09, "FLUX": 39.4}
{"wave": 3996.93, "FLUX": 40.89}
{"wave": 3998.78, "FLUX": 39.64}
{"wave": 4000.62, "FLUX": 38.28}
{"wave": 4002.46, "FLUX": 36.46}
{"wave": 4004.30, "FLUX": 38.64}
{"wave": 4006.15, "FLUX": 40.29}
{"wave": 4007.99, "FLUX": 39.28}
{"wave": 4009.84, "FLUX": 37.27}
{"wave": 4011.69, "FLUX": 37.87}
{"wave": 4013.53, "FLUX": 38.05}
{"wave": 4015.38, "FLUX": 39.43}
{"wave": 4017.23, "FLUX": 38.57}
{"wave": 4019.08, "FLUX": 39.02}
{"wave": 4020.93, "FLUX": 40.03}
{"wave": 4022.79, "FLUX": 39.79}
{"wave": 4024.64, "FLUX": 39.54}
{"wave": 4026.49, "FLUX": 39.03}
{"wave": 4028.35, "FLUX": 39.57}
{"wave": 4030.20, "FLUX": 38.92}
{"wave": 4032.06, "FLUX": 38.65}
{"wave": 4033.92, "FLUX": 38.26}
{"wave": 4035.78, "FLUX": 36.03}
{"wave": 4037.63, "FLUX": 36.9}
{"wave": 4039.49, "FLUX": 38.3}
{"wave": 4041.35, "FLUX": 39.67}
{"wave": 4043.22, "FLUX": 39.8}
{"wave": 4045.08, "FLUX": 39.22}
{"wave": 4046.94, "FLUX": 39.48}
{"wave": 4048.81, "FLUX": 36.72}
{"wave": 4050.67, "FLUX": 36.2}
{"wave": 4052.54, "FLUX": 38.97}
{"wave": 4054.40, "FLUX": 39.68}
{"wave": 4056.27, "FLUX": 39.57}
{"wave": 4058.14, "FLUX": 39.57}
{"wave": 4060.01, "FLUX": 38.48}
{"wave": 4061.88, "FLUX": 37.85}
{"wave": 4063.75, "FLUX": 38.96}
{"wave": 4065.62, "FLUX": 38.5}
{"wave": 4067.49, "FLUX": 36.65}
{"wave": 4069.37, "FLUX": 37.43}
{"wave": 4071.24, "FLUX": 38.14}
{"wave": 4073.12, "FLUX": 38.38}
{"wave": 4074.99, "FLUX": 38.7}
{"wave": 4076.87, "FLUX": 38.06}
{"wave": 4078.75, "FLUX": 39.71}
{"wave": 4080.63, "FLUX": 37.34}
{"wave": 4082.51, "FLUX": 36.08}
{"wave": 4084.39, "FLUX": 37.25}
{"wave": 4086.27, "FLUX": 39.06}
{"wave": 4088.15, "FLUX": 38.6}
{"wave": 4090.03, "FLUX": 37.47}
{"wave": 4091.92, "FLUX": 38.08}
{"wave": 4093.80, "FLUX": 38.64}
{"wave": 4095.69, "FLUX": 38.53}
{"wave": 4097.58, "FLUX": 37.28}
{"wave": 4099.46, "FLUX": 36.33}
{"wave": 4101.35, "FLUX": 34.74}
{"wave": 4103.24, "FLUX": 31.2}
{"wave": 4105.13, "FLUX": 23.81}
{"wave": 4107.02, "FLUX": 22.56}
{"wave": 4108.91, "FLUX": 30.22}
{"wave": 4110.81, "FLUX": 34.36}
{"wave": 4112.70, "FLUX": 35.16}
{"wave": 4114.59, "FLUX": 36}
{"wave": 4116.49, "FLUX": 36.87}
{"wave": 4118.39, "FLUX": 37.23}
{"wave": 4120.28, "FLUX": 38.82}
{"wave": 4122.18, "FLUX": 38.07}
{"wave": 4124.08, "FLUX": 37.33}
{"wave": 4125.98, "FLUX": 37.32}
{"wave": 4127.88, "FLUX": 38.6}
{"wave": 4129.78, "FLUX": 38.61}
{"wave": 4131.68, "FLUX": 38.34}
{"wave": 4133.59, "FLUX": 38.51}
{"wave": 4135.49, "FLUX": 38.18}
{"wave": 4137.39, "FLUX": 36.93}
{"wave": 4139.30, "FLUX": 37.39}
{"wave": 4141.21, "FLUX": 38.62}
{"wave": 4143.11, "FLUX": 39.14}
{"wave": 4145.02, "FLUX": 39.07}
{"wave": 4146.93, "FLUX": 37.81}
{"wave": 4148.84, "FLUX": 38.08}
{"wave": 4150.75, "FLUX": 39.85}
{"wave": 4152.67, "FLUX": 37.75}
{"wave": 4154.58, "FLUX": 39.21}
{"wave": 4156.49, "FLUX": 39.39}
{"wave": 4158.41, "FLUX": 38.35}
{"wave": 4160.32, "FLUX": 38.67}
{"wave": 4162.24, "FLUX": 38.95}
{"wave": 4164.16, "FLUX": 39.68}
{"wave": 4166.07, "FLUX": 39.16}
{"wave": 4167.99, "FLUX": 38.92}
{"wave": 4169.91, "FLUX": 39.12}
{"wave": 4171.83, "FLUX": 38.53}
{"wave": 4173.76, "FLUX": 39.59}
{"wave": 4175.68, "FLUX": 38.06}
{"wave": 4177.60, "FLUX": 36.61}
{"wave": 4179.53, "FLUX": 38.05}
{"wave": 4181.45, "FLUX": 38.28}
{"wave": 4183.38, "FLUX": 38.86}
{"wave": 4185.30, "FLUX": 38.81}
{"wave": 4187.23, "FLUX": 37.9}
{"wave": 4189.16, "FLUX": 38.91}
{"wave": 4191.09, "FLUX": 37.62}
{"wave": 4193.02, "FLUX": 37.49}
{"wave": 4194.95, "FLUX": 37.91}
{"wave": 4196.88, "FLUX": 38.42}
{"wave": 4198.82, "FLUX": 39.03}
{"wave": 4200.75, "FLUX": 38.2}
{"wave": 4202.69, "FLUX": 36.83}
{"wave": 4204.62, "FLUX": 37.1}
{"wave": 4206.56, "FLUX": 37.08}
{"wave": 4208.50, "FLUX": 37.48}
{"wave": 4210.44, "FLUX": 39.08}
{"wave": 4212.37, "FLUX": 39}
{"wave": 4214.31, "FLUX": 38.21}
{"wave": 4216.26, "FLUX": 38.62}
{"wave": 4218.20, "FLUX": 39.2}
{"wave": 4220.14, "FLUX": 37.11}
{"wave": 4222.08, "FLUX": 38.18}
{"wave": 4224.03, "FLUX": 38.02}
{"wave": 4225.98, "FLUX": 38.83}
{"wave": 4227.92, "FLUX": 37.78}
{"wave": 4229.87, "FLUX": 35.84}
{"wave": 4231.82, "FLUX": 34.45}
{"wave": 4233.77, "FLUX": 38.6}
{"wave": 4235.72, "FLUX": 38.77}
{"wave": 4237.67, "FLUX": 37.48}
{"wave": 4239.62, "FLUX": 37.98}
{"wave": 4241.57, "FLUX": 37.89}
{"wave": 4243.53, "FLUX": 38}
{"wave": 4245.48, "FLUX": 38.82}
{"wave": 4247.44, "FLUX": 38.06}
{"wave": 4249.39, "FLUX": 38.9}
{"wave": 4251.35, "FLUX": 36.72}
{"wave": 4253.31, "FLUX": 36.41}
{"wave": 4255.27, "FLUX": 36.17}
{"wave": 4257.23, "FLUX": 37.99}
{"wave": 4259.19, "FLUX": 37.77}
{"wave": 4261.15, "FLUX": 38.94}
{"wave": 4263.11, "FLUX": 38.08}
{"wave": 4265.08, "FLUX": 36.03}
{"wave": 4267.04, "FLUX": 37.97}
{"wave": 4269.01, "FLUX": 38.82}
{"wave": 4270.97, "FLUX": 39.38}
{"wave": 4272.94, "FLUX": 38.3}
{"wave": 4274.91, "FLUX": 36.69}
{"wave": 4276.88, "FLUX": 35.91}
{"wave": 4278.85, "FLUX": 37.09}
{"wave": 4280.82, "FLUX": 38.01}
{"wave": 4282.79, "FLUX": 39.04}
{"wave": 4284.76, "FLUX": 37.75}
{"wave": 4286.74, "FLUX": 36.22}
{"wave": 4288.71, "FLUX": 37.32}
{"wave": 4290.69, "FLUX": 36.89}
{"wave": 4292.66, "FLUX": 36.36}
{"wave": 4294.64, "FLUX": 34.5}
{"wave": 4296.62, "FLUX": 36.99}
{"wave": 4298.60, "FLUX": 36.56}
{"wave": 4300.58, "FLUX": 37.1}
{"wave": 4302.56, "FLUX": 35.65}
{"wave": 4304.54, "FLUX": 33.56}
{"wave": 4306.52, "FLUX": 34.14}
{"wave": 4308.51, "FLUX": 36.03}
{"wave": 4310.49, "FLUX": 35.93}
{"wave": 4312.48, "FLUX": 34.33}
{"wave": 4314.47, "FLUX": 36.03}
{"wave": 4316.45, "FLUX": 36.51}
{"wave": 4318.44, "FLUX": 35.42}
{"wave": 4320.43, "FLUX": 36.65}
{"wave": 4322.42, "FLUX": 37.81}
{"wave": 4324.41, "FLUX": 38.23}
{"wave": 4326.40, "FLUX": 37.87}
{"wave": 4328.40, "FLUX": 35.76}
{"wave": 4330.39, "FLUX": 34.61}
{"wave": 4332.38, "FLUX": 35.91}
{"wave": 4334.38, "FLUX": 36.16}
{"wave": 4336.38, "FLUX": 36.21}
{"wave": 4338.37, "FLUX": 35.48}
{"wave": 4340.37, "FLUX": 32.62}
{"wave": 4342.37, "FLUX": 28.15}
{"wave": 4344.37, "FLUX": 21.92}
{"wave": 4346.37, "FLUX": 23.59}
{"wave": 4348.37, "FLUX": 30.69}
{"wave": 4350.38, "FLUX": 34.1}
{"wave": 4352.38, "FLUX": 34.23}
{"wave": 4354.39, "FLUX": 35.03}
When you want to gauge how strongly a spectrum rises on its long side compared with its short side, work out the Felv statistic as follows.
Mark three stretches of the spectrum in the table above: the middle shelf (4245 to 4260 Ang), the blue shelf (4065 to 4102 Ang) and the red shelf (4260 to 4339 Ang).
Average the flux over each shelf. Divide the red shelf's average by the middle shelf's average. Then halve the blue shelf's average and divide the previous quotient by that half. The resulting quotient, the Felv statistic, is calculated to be 0.052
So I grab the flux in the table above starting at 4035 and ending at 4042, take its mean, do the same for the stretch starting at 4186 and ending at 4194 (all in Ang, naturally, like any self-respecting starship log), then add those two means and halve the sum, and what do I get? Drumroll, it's 37.9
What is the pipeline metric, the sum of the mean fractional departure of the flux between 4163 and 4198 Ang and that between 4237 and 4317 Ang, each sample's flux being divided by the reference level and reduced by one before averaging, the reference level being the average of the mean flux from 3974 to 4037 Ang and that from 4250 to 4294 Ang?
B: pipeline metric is 0.027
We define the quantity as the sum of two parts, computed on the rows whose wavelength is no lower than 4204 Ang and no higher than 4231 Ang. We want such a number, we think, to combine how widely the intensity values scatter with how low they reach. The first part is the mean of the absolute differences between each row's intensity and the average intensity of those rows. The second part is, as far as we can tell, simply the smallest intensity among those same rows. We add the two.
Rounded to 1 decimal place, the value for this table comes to 36.6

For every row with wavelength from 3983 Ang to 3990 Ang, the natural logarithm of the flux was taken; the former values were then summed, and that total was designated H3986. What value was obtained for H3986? 14.44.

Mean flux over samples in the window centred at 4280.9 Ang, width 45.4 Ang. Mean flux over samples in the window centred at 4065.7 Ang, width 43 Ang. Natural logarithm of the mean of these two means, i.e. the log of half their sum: 3.631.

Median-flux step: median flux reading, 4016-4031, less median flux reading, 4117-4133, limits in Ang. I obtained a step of 1.1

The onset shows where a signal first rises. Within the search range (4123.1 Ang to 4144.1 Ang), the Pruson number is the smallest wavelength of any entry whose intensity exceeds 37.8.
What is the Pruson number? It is 4127.88 Ang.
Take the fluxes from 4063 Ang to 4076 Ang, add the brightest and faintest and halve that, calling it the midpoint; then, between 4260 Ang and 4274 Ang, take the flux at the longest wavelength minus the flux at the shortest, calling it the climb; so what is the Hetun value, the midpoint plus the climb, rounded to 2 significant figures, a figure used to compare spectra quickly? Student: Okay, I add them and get 37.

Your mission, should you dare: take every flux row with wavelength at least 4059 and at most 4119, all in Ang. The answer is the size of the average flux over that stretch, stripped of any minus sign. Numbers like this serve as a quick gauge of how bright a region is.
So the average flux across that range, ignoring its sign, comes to 36.2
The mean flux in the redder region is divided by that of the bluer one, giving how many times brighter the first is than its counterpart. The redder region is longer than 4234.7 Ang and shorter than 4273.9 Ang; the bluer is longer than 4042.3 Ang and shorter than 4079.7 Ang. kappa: 0.985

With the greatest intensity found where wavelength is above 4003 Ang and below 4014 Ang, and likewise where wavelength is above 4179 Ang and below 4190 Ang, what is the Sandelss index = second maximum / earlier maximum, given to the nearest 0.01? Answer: 0.97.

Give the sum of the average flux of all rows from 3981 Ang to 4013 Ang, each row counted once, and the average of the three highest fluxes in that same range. 78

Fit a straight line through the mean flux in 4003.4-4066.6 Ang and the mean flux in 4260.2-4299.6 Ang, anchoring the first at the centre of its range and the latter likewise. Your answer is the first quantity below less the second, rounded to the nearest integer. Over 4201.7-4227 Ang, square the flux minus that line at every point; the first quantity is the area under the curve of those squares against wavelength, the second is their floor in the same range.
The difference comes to 21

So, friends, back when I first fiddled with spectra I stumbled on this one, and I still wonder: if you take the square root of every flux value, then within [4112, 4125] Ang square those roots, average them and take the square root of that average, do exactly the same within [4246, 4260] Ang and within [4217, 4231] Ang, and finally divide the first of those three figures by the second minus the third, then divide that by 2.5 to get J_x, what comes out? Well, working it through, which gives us -71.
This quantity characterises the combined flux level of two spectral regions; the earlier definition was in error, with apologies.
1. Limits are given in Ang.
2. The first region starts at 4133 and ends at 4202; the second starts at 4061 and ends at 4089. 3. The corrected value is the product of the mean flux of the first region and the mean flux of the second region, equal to 1464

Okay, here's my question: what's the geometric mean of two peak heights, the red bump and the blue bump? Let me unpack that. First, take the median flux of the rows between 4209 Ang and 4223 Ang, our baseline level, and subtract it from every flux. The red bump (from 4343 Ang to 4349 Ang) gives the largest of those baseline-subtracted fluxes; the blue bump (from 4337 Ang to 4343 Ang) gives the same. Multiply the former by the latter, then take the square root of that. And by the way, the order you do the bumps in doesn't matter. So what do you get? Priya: 5.0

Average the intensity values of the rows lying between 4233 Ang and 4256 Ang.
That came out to 37.8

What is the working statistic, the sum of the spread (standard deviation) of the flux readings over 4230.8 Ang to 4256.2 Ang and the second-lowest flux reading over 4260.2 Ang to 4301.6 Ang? 37.2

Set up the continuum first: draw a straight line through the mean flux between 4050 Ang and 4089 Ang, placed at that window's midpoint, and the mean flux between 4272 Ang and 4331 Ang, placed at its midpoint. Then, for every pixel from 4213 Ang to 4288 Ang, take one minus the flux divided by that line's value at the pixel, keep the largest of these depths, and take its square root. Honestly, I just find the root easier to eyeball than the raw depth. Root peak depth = 0.26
